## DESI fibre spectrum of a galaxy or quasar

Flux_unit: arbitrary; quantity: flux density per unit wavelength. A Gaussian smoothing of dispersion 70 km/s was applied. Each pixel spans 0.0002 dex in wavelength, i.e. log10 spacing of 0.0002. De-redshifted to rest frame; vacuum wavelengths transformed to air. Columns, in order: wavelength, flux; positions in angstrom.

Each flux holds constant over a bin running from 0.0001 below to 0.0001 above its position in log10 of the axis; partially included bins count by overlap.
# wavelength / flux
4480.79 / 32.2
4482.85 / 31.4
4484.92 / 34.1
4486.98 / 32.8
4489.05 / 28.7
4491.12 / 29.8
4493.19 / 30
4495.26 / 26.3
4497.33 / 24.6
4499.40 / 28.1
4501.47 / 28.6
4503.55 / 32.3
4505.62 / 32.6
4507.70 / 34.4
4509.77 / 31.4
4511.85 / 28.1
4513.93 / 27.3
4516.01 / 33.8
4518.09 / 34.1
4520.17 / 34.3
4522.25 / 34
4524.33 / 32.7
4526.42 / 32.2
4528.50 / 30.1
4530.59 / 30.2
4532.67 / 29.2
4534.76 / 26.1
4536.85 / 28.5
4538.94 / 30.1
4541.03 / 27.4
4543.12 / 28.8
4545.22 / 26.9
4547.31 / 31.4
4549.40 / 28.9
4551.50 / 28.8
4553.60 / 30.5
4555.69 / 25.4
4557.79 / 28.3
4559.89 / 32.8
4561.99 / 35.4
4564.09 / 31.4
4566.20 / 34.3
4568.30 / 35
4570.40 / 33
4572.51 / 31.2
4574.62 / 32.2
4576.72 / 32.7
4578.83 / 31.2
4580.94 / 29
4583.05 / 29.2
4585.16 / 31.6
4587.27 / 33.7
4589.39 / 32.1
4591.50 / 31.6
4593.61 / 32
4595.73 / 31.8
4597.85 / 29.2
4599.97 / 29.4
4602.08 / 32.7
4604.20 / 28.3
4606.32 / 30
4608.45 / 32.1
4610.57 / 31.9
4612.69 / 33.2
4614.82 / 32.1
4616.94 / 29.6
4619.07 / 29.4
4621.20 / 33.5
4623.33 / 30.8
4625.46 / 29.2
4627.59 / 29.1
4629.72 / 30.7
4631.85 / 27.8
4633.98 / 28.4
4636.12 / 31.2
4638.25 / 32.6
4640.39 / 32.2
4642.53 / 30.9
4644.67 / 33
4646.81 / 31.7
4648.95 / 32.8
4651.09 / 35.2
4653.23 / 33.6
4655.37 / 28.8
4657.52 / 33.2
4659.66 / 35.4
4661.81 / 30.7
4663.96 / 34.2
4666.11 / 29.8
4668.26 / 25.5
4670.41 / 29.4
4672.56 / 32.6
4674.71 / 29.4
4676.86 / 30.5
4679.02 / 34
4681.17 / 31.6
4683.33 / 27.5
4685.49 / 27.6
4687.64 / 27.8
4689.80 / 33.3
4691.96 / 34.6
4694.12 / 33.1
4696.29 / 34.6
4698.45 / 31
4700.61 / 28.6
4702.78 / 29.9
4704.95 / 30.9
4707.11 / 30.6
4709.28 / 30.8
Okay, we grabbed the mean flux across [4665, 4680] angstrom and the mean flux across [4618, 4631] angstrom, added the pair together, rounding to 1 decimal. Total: 60.6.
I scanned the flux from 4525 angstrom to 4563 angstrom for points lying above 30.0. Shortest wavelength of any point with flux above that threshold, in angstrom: 4526.42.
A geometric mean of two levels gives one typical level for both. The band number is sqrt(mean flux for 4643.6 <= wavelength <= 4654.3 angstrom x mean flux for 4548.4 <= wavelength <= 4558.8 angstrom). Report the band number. 30.7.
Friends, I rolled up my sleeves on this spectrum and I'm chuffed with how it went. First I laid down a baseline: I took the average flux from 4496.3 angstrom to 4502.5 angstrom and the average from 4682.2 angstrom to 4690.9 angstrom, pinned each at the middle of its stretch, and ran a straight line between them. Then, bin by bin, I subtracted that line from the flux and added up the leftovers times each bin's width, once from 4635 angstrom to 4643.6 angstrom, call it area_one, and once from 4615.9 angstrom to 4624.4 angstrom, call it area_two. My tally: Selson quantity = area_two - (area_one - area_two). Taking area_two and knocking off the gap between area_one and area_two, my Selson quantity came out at 15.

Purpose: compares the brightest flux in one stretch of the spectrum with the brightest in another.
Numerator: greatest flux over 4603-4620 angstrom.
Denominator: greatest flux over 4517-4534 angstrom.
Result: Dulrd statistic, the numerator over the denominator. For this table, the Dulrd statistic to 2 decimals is 0.97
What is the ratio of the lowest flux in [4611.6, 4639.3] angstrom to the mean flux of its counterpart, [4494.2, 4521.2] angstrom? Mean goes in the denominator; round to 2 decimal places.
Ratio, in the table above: 0.91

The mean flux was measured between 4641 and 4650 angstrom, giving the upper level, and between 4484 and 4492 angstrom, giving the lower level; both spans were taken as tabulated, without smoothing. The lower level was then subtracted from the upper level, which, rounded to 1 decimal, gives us 0.7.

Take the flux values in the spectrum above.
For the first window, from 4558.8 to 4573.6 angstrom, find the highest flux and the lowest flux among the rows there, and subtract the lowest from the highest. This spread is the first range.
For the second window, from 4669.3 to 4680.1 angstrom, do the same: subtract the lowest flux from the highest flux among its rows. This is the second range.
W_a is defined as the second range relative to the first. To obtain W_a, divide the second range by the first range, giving 1.10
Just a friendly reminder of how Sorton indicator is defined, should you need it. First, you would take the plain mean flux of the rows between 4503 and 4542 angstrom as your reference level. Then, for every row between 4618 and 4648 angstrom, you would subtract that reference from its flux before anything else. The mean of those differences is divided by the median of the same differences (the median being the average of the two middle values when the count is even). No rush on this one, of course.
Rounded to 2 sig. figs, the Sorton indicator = 1.7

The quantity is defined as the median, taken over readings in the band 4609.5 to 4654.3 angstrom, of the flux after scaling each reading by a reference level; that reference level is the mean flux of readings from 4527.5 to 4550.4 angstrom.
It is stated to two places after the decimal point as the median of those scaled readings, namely 1.10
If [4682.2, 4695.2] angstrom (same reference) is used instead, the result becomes 1.05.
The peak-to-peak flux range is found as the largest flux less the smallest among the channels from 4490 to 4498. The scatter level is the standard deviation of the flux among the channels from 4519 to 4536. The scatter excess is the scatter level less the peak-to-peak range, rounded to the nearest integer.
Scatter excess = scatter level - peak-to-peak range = -3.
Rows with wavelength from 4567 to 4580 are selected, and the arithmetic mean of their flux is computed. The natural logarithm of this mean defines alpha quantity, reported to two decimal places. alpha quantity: 3.48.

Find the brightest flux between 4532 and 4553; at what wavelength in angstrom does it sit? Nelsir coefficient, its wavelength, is 4547.31 angstrom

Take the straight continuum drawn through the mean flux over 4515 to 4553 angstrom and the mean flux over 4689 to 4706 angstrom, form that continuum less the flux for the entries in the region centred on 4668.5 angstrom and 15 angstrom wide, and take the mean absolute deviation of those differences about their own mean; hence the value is 2.0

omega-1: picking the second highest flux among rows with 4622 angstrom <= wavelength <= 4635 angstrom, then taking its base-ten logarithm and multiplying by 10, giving 14.9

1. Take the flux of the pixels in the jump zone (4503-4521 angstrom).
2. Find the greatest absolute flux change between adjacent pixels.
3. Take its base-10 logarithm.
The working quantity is 0.81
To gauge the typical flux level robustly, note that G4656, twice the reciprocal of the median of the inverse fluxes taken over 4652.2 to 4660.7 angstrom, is 67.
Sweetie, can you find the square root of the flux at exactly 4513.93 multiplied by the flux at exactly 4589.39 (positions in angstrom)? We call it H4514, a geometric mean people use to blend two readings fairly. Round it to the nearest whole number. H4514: 30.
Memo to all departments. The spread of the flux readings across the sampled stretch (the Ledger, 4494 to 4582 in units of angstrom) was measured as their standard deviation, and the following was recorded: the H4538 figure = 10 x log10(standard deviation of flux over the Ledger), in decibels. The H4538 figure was 4.5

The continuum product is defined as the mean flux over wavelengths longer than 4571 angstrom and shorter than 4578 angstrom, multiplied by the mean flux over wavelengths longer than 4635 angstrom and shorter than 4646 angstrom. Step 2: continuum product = 1024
